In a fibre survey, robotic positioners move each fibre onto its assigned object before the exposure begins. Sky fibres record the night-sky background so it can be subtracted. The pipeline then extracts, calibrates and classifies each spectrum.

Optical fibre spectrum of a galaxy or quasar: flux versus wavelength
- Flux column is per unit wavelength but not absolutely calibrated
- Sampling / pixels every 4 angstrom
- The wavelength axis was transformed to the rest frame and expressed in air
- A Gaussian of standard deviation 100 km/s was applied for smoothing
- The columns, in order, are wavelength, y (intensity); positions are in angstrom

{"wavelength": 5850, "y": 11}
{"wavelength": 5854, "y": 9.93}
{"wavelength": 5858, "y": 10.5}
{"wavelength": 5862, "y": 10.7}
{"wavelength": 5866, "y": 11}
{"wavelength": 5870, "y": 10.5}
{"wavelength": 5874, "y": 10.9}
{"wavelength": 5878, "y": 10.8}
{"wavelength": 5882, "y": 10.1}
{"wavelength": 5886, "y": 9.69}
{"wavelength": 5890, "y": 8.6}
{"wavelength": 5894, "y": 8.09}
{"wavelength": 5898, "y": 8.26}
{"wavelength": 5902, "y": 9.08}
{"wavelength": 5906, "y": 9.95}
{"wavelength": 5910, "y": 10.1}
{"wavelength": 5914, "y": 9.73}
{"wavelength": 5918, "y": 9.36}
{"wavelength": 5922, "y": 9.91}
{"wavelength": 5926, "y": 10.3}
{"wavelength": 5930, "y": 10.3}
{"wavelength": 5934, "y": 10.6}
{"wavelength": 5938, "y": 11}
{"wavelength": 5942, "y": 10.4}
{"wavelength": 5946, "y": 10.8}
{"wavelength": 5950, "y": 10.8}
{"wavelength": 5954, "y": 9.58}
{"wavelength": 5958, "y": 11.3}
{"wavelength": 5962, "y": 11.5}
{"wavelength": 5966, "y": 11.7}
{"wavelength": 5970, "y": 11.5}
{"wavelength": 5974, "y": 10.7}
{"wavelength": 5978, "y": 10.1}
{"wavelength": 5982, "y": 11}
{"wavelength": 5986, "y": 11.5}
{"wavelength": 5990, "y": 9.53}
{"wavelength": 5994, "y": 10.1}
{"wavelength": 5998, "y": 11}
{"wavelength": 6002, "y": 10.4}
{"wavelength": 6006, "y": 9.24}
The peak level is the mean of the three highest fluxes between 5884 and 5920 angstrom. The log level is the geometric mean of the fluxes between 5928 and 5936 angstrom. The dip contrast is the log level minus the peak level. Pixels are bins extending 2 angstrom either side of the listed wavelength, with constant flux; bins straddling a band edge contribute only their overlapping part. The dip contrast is 0.5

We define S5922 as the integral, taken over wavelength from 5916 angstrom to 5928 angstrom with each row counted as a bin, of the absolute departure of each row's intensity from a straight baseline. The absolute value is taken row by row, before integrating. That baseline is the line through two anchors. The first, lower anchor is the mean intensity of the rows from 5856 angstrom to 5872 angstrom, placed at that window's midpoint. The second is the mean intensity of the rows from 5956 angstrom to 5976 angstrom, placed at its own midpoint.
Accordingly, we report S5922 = 14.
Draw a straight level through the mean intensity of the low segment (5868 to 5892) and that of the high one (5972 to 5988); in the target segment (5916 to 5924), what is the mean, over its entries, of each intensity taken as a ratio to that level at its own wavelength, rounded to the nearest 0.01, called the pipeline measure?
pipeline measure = 0.93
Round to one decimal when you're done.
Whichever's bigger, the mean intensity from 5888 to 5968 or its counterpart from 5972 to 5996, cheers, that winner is 10.5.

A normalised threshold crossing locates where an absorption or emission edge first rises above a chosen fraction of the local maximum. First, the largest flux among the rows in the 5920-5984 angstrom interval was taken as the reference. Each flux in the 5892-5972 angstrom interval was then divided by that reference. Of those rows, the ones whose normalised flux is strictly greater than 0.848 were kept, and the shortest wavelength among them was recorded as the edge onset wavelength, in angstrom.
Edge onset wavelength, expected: 5906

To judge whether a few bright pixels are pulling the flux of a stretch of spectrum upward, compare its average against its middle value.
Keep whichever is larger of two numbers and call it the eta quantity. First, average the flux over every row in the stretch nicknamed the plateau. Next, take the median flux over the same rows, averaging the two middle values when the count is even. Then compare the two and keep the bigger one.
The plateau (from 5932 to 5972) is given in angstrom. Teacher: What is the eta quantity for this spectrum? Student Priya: 10.9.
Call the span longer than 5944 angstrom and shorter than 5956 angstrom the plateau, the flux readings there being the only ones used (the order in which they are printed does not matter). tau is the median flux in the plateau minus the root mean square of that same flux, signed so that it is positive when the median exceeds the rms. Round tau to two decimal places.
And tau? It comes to 0.39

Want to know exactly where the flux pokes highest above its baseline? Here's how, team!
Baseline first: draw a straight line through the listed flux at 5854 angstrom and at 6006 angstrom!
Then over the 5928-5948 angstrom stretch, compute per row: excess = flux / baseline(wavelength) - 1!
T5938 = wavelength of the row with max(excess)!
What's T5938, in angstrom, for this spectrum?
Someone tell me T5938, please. 5938 angstrom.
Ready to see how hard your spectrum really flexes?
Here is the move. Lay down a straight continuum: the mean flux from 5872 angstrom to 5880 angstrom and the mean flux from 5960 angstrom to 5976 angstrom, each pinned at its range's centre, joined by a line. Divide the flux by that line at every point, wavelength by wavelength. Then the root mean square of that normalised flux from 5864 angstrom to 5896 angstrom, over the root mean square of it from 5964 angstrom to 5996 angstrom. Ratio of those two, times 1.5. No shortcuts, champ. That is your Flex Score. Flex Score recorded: 1.46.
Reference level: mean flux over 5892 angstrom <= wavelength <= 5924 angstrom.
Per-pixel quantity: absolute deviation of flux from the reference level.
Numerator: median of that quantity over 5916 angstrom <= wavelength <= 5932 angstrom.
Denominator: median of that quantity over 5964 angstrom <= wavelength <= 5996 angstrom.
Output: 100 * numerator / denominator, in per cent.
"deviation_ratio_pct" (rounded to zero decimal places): 52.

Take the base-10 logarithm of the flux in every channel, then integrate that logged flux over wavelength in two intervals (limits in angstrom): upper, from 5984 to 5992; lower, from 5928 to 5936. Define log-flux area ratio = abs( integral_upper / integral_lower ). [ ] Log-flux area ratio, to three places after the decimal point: 1.001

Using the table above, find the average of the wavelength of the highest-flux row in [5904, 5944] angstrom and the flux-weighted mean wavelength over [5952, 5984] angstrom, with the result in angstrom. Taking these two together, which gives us 5953.0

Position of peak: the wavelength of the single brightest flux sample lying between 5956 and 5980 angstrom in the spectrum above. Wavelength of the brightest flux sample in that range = 5966 angstrom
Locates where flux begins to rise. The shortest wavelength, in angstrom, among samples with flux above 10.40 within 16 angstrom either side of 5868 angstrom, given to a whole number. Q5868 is 5858 angstrom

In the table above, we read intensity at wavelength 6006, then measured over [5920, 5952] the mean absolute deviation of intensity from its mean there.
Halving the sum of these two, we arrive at 4.76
